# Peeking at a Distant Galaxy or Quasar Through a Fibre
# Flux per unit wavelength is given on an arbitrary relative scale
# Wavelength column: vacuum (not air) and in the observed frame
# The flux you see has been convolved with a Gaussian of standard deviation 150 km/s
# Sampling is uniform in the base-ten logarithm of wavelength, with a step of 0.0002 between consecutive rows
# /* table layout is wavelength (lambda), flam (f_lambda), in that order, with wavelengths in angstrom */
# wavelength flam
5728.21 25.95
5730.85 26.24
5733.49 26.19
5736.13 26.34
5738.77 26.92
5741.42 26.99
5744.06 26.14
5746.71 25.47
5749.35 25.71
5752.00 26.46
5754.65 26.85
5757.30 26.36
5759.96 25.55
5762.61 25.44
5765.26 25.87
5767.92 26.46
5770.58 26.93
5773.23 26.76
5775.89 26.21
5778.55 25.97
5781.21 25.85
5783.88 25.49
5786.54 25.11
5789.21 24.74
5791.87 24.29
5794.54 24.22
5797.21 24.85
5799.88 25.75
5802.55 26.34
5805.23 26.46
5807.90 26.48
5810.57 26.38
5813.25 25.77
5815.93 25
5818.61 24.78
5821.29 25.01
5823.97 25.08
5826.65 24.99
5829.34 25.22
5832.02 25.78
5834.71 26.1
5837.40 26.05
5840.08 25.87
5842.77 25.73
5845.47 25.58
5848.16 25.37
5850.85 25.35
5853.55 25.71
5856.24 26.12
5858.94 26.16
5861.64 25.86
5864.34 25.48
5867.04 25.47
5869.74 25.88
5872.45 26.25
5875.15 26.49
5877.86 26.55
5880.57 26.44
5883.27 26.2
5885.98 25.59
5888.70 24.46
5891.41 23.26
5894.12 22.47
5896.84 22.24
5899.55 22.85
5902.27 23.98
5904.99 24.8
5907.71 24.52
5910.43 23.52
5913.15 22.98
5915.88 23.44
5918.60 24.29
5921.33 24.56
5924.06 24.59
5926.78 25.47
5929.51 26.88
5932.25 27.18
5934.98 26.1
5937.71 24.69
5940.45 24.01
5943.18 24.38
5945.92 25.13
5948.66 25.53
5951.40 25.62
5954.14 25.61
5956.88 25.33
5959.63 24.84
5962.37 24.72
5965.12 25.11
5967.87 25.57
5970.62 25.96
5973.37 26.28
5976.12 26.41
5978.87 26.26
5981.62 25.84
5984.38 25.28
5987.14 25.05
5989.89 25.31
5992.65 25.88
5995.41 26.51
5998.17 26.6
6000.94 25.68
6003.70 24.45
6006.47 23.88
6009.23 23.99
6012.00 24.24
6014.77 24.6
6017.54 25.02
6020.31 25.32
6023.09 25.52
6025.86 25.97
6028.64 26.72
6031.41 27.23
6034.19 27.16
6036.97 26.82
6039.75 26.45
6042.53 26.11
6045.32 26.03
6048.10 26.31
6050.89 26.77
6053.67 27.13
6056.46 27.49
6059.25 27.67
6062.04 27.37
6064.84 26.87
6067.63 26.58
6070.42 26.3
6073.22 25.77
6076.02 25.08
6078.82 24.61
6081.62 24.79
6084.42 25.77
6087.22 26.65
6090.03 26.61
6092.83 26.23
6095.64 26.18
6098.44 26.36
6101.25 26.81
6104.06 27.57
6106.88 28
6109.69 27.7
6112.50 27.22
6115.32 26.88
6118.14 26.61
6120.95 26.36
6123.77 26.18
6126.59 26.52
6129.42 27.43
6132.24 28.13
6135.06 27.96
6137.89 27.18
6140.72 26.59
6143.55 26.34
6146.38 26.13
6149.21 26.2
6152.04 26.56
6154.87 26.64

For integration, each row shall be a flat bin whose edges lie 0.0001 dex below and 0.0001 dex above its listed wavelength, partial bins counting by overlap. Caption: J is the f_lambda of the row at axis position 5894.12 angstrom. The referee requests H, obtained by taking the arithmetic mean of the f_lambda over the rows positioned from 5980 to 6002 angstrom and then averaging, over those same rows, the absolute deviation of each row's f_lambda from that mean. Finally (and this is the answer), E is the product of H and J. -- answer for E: 10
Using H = 0.44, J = 22.47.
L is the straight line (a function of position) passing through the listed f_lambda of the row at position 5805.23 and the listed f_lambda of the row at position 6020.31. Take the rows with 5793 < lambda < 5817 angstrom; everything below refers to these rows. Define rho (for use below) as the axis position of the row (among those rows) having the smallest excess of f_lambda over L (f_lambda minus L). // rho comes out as 5794.54 angstrom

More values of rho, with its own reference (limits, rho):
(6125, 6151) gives 6146.38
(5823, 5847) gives 5826.65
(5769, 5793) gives 5791.87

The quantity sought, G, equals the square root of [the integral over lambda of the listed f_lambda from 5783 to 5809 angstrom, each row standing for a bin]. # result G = 26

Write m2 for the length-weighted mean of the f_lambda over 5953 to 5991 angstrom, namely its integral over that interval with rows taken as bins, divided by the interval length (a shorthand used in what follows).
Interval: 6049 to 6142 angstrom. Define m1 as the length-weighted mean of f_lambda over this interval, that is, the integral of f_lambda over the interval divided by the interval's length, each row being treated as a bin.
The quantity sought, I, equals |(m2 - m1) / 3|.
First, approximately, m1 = 26.7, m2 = 25.5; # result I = 0.39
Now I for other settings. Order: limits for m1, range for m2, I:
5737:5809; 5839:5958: 0.28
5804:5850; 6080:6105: 0.22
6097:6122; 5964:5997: 0.42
